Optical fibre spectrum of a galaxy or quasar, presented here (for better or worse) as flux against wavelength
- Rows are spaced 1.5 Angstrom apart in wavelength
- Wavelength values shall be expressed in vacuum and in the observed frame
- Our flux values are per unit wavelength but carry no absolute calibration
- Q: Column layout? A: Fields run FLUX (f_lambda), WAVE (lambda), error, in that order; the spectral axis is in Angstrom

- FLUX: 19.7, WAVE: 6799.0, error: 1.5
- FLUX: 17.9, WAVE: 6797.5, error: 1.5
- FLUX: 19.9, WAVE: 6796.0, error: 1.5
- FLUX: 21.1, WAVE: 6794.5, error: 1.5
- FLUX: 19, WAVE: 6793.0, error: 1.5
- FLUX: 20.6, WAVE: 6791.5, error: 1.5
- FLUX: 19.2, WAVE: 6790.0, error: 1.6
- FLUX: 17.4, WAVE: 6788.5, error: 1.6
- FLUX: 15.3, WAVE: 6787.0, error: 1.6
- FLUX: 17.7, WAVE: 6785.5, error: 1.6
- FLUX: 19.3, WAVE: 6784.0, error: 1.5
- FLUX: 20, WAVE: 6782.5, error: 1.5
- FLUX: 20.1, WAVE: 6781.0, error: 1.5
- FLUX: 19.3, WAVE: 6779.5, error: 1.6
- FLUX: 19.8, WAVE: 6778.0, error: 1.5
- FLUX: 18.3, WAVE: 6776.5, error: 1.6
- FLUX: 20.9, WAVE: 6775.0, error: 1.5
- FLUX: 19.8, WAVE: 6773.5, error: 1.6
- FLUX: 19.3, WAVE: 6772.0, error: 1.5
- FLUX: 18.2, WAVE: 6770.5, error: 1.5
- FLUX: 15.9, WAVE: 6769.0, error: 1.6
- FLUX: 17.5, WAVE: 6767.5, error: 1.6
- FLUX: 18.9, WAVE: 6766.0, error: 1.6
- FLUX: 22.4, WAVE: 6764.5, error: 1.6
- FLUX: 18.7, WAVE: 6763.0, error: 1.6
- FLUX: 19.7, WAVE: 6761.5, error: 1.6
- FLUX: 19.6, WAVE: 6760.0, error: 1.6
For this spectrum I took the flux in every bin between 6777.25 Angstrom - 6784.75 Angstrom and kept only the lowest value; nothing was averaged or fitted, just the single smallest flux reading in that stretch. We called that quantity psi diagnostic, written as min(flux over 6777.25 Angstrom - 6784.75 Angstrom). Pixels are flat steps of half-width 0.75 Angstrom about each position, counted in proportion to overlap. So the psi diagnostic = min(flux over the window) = 19.3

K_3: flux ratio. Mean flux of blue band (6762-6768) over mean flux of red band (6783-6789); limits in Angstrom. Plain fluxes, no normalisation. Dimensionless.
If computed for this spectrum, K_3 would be 1.11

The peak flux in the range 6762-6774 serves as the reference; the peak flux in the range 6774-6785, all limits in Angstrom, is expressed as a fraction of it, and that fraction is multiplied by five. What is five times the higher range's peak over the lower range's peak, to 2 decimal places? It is 4.67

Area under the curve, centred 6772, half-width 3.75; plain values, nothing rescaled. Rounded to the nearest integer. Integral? 141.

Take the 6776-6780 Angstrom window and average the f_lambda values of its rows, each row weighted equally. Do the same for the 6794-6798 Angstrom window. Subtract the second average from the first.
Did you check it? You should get -0.5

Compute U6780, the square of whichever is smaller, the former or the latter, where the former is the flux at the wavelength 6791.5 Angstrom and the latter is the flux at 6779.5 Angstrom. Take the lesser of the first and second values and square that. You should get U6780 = 372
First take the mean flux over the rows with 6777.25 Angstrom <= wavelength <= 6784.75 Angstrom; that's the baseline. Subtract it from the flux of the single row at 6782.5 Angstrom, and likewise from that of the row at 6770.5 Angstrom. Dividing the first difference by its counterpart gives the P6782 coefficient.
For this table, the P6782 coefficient -0.2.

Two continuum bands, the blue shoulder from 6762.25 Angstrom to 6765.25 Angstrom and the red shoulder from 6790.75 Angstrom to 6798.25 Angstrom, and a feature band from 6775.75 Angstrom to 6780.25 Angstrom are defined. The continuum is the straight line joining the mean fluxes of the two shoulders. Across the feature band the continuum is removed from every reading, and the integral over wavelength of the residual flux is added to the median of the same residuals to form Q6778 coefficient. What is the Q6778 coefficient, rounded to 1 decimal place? -5.4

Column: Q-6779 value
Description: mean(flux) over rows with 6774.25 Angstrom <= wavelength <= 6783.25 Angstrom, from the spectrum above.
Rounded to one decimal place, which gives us 19.7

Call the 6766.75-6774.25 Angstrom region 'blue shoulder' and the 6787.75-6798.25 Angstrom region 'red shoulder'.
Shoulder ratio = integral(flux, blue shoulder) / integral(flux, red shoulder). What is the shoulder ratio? 0.7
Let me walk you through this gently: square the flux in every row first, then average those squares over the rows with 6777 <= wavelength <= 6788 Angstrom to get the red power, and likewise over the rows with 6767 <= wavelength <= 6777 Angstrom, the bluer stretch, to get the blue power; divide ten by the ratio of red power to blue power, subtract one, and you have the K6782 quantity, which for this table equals 8.8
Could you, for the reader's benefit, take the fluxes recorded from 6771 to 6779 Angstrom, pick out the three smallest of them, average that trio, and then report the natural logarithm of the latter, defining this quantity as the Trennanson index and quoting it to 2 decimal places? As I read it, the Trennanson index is 2.95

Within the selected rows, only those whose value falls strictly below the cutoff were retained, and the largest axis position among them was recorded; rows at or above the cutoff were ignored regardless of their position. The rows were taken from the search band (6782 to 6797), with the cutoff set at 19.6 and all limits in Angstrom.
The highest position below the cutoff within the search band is 6793.0 Angstrom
